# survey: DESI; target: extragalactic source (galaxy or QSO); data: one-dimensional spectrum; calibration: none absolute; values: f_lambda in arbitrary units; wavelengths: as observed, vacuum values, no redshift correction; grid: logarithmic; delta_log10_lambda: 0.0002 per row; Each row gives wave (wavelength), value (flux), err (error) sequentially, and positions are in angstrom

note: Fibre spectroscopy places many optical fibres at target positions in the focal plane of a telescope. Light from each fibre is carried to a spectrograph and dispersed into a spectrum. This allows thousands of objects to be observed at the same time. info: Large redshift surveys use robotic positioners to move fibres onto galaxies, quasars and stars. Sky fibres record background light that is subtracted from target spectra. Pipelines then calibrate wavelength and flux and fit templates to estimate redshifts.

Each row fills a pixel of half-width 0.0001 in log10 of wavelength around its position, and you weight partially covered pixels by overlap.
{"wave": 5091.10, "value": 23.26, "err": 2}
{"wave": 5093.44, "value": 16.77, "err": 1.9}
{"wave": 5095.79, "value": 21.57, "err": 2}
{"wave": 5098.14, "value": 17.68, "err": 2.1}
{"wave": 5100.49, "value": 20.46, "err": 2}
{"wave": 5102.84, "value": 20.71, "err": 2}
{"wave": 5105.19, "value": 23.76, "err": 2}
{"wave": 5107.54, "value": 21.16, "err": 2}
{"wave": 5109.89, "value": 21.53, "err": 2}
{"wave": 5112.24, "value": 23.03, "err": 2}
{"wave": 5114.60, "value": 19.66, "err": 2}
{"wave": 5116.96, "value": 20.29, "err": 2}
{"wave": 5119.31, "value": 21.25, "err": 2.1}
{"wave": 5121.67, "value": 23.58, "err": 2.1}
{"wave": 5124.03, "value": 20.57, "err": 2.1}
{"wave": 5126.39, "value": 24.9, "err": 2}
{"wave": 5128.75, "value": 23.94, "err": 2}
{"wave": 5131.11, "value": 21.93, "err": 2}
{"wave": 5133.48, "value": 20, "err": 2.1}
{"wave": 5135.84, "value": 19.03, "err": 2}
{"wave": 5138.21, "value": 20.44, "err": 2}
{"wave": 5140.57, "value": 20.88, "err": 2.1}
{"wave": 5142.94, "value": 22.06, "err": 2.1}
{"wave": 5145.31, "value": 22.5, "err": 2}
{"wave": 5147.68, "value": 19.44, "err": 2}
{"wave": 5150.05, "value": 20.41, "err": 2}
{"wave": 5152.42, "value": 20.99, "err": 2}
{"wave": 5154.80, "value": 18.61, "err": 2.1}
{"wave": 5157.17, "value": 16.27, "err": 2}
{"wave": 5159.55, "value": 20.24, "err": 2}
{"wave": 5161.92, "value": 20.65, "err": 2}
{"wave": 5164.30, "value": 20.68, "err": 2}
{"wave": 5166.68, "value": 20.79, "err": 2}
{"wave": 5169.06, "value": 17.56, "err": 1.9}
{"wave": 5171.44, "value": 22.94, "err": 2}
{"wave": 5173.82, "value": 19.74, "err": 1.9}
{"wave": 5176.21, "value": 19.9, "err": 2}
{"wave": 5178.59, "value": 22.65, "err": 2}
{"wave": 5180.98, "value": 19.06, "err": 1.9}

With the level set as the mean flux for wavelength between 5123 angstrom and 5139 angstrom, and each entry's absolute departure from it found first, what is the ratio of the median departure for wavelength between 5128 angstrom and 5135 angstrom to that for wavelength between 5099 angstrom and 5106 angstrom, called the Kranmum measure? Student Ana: 1.4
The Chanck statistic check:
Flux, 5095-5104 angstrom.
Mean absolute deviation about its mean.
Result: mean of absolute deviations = 1.21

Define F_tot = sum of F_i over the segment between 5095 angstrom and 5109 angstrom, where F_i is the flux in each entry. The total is 125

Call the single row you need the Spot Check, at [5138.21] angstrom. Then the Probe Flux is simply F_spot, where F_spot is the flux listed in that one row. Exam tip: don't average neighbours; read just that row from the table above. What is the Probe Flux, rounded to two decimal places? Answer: 20.44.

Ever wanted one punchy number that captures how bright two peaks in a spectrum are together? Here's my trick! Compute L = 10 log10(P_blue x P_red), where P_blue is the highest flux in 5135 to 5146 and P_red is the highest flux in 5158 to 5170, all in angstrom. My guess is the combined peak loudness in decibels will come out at 26.7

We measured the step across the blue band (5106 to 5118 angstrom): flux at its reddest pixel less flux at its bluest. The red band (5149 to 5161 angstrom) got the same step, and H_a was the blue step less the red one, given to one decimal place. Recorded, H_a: -0.7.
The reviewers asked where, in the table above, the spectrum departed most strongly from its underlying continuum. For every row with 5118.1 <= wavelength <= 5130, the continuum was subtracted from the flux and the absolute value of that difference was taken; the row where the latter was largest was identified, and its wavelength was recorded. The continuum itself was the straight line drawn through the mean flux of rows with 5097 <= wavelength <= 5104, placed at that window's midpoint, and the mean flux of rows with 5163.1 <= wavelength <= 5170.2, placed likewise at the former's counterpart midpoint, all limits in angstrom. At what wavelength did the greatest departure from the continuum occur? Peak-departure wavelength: 5126.39 angstrom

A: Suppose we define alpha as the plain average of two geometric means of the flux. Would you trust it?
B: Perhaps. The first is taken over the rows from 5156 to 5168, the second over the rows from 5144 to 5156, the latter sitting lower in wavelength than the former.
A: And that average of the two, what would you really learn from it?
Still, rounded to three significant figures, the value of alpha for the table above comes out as 20.0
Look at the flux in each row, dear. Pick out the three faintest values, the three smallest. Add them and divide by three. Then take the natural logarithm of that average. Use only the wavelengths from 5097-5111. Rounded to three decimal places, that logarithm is 2.976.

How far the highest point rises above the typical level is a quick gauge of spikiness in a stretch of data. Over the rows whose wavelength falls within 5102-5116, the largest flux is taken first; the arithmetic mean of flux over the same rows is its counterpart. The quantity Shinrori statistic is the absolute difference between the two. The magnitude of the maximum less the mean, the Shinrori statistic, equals 2.1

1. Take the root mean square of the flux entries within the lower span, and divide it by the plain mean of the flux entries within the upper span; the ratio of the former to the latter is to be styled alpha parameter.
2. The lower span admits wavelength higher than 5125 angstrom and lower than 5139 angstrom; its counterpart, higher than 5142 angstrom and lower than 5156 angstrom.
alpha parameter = 1.06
